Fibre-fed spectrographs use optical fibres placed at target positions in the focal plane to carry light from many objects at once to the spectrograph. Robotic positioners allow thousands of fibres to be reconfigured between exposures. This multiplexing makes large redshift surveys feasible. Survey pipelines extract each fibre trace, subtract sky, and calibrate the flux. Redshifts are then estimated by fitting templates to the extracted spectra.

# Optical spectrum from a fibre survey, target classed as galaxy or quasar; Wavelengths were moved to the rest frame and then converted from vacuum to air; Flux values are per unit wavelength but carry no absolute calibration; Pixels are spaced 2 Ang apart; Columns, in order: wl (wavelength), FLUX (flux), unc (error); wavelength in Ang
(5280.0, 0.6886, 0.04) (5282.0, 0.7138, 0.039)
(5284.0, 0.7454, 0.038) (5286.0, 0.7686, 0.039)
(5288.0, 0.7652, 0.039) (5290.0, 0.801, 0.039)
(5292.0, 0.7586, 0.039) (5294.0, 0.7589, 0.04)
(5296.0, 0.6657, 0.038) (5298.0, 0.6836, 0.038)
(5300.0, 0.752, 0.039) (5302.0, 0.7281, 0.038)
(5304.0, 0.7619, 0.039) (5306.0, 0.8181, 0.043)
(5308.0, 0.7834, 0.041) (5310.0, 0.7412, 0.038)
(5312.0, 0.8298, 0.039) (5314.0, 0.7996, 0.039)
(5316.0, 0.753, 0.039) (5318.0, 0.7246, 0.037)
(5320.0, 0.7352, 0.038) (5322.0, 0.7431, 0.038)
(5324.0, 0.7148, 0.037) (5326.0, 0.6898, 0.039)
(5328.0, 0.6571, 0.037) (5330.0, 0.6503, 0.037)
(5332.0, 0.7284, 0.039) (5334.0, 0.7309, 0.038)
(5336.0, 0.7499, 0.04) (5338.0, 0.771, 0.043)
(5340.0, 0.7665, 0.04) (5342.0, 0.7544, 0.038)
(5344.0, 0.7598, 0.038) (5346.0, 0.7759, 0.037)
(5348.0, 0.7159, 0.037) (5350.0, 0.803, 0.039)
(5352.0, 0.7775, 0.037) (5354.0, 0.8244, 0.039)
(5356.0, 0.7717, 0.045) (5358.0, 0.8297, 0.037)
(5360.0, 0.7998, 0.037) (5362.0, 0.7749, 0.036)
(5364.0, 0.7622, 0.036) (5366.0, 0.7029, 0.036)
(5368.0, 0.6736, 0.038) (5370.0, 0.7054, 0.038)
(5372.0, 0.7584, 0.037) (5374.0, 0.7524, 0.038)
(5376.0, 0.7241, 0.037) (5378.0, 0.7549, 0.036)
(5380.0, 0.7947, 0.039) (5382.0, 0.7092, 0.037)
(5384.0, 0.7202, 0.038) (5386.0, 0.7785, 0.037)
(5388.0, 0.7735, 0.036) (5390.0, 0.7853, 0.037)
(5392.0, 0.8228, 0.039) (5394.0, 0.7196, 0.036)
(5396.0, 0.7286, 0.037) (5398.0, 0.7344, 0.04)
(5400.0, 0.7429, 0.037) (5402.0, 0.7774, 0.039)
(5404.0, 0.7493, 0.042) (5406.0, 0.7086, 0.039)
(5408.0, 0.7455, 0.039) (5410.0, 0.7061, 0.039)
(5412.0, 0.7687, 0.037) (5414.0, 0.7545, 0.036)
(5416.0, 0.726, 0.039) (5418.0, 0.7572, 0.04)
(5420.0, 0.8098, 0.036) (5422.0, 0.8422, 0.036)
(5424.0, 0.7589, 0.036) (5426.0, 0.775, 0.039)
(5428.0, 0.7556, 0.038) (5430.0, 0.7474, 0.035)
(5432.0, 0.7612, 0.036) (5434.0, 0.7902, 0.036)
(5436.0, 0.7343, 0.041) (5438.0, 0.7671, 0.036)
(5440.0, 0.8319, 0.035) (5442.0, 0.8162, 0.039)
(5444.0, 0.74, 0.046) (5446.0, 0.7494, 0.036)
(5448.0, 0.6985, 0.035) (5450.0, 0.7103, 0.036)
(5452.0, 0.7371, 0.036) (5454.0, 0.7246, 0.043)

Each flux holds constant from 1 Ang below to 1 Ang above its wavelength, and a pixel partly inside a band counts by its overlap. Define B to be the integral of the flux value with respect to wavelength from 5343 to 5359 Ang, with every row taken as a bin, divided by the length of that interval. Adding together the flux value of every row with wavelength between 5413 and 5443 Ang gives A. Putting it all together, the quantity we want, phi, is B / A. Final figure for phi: 0.07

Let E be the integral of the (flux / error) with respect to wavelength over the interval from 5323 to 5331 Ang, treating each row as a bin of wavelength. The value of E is 145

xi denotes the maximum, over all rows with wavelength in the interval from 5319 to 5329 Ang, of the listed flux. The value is 0.7431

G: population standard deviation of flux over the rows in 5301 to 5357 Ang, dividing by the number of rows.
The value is 0.043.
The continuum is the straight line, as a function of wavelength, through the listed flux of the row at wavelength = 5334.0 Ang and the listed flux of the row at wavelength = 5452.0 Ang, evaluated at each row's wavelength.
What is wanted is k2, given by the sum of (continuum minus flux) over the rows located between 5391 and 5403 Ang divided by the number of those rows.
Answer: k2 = -0.020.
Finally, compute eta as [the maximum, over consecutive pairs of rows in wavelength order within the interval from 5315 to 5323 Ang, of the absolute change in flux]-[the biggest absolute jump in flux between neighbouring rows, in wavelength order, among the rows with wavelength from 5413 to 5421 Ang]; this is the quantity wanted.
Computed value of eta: -0.02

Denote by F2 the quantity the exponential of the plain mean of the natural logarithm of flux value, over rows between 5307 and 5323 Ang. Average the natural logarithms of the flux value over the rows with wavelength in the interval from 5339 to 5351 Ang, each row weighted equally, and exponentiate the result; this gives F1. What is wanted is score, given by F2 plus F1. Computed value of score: 1.53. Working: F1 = 0.762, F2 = 0.763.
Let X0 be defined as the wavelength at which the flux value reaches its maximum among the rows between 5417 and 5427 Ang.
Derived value 5422.0 Ang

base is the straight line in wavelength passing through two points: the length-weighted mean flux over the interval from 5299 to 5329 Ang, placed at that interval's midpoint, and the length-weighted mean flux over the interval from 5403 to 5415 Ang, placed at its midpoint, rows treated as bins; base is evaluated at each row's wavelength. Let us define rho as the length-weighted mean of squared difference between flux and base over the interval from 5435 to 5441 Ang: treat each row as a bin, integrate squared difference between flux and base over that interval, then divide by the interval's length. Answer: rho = 0.0034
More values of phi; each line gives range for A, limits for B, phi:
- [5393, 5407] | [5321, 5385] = 0.14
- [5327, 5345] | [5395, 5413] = 0.11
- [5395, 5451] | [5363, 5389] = 0.03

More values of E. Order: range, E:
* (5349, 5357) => 160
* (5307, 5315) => 161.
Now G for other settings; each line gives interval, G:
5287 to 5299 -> 0.048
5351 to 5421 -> 0.038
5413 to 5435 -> 0.031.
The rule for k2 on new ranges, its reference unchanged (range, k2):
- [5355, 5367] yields -0.041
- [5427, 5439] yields -0.023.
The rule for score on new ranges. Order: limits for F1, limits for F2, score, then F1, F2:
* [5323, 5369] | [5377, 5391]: 1.50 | 0.746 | 0.759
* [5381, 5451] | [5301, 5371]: 1.51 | 0.756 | 0.750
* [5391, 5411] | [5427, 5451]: 1.50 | 0.743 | 0.758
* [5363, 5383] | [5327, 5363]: 1.49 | 0.733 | 0.756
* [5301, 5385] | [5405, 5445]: 1.51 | 0.749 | 0.764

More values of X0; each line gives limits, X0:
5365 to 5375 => 5372.0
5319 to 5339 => 5338.0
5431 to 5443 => 5440.0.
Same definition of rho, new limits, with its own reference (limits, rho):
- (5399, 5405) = 0.0005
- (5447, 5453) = 0.0006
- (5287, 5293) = 0.0009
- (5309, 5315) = 0.0031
